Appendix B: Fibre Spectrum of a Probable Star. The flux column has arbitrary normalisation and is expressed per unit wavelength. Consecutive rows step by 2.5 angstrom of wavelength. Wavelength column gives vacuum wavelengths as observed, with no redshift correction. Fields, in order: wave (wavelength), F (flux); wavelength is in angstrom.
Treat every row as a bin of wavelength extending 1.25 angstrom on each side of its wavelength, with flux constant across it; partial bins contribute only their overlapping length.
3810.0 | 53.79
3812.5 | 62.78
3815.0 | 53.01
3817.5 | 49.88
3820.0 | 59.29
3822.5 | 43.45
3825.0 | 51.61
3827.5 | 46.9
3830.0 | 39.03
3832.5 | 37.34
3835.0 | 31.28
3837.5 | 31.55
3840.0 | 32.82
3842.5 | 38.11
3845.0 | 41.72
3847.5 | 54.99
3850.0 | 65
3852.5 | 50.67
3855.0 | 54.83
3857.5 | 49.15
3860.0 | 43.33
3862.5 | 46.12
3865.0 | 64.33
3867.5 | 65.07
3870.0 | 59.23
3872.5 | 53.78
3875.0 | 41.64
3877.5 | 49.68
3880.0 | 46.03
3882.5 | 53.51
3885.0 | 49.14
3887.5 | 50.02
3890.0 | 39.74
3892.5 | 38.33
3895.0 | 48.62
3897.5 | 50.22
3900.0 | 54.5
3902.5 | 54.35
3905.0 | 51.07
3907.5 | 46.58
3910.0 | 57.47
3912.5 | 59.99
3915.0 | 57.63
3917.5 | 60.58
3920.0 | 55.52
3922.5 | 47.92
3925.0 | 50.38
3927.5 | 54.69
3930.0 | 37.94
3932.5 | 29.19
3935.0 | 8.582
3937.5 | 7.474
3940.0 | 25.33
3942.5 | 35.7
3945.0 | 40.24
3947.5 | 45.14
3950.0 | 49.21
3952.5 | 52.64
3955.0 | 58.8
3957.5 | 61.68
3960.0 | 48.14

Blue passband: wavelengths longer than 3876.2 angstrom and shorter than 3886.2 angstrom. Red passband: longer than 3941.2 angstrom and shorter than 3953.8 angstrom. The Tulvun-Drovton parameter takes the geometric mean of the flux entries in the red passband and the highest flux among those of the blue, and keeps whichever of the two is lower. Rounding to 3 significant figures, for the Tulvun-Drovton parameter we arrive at 44.2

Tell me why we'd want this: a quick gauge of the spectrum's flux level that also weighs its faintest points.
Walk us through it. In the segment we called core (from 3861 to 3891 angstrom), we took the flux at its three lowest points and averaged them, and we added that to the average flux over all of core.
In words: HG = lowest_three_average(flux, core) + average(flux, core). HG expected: 94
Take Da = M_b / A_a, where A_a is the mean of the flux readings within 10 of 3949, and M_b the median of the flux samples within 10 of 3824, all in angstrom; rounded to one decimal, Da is 1.0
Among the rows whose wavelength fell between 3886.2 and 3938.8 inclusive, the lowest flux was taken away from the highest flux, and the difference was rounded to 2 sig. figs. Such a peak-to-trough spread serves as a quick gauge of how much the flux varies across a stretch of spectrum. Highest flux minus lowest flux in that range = 53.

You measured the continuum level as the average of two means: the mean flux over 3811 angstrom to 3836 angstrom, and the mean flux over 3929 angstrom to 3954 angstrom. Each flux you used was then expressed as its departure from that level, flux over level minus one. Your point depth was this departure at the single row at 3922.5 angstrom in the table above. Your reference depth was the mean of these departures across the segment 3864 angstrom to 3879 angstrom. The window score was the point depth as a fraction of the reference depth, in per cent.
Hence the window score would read 50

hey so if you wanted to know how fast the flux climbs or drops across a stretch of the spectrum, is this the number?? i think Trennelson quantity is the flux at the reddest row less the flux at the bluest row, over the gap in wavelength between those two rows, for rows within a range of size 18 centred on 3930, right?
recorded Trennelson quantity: -2.7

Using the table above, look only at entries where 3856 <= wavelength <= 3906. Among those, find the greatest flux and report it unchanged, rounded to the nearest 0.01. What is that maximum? 65.07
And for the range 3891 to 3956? 60.58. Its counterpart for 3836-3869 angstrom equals 65.07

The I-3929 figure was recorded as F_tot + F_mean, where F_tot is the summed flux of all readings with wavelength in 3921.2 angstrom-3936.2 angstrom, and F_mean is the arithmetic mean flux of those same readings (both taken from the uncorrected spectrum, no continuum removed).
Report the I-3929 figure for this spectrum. 267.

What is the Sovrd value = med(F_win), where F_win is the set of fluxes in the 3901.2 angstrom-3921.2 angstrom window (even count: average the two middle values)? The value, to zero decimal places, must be 56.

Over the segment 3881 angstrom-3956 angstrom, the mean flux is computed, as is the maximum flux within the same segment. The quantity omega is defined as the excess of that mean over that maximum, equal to -14.9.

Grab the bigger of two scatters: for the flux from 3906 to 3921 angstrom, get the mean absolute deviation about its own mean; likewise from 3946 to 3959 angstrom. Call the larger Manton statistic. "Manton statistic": 5.4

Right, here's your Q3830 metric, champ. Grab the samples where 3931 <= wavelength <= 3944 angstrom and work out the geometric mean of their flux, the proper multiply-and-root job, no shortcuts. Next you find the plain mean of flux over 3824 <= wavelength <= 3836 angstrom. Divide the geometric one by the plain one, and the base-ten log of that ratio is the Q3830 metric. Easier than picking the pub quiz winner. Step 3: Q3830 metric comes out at -0.37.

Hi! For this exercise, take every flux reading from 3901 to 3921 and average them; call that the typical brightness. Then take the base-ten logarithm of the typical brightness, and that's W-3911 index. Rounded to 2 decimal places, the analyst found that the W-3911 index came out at 1.74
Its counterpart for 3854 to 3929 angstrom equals 1.71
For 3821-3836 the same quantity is 1.62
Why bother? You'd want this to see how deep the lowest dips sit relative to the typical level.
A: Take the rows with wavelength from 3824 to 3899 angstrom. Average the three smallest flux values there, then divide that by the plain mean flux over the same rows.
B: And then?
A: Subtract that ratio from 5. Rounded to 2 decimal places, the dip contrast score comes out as 4.33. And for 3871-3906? 4.18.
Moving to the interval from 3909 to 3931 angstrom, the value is 4.15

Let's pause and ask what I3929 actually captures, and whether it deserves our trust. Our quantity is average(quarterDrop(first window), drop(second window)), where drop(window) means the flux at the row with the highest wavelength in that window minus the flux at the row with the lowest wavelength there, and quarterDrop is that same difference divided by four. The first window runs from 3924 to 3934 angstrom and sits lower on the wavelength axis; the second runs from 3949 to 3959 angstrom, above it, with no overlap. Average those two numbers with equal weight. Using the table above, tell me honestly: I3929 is 4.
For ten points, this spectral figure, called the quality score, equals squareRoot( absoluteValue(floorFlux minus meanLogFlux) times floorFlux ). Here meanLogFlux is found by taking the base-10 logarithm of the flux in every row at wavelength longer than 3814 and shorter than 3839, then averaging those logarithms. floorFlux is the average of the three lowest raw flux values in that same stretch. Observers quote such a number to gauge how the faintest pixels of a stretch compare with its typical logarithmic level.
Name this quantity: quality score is 33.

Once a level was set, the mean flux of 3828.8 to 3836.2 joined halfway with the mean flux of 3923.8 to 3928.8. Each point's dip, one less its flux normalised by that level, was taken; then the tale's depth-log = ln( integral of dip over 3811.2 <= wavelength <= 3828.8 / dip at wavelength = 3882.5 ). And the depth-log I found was 2.74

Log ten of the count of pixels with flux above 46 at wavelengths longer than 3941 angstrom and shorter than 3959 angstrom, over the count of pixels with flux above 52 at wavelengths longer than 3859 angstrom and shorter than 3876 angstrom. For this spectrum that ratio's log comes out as 0.0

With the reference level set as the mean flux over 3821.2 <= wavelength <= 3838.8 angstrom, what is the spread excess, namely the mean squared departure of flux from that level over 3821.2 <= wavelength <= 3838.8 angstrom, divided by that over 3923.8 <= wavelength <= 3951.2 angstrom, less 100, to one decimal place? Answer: -99.8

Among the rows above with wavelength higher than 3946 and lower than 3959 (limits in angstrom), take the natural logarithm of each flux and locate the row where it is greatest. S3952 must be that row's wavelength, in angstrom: 3957.5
